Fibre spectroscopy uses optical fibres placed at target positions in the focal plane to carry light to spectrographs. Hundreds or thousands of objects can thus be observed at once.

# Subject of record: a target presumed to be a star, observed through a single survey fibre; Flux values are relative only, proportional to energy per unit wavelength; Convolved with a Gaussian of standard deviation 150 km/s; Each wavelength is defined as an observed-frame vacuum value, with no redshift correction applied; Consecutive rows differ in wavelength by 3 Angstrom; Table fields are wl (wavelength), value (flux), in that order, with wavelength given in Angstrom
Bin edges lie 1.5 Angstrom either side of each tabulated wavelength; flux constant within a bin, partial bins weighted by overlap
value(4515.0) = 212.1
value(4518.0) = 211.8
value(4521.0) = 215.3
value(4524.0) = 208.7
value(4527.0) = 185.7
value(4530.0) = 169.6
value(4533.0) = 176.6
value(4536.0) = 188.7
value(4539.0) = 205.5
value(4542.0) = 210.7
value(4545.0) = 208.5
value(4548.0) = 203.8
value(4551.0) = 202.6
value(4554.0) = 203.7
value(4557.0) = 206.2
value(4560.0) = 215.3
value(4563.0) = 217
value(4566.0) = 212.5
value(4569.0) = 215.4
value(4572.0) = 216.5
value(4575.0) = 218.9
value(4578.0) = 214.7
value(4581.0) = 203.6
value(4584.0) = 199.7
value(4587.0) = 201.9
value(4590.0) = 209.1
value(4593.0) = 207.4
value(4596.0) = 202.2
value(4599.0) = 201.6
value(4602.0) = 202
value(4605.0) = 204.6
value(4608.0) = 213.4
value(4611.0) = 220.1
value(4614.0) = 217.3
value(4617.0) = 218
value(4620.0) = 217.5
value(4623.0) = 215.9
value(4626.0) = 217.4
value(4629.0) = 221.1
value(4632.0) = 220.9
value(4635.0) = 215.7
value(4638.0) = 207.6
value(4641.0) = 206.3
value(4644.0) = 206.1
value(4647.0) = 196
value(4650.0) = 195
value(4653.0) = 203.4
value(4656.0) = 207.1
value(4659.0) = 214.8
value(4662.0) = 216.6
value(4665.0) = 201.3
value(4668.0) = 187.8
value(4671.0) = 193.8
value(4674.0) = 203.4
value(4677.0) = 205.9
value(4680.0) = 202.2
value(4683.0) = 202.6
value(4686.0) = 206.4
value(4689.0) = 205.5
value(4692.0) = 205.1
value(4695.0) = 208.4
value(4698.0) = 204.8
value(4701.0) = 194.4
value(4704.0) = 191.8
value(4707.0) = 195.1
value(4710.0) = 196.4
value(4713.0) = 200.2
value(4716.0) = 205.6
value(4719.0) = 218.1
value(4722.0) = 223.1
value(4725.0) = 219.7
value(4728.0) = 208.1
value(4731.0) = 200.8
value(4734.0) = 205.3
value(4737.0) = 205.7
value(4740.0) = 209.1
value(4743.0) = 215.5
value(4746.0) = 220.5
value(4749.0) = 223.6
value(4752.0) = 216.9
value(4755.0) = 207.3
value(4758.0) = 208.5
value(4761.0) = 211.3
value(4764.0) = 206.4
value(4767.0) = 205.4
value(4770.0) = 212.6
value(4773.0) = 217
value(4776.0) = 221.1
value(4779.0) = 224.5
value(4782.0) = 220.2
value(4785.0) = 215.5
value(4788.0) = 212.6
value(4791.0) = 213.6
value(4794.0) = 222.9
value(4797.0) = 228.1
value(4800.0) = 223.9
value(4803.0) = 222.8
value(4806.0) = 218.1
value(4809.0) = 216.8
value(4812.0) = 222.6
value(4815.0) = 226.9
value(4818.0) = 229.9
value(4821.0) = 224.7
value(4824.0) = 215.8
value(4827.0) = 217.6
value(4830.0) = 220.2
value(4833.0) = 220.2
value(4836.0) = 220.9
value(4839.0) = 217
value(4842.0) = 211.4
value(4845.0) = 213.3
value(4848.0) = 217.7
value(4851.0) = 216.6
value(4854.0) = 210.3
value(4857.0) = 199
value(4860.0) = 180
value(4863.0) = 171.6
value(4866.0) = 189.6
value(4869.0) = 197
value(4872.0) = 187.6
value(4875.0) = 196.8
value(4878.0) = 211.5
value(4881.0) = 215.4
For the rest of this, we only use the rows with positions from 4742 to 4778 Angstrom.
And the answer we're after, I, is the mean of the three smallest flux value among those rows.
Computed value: 206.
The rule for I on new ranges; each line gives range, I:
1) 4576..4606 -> 201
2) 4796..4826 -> 217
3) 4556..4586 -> 203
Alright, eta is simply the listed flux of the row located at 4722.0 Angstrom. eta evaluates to 223.1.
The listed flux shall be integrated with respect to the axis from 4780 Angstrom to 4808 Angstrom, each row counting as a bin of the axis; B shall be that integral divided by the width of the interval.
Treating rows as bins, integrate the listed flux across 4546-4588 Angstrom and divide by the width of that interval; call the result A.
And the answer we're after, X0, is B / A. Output 1.05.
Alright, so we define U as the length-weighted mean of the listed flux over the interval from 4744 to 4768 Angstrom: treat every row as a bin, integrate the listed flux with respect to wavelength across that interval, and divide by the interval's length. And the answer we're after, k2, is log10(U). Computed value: 2.33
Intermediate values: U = 213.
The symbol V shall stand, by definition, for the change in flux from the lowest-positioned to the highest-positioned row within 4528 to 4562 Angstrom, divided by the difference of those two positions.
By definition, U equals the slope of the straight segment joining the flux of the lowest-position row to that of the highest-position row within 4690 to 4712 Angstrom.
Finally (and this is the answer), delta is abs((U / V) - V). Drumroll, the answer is 1.8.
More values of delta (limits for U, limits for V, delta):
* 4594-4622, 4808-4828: 14.3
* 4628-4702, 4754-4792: 2.3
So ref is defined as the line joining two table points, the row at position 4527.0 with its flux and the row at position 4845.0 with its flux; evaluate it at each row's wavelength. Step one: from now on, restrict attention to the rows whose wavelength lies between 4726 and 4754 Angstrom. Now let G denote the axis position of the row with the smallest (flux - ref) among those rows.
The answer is 4731.0 Angstrom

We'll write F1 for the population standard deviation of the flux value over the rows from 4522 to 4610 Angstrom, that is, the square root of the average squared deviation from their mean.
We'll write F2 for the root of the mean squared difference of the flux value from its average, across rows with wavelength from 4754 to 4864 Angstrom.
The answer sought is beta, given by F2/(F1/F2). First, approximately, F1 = 11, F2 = 11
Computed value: 12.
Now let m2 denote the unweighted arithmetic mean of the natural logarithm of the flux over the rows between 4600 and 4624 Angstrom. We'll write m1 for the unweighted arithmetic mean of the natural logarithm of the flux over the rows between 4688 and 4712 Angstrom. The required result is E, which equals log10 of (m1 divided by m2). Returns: -0.005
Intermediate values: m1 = 5.30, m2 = 5.36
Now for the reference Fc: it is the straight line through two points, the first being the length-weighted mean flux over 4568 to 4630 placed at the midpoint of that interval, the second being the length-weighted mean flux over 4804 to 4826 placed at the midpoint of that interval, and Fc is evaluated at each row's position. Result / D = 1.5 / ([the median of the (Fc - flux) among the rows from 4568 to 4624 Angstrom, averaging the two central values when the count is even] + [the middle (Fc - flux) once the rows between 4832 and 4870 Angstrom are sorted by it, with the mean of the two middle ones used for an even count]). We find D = 0.146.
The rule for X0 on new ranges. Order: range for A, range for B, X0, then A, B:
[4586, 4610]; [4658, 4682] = 0.99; 206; 203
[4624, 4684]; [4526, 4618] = 1.00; 206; 206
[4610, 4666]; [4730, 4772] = 1.00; 211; 211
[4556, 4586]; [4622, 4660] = 0.99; 212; 210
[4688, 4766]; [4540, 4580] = 1.01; 208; 211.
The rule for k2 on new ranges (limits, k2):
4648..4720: 2.31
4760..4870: 2.33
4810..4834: 2.35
